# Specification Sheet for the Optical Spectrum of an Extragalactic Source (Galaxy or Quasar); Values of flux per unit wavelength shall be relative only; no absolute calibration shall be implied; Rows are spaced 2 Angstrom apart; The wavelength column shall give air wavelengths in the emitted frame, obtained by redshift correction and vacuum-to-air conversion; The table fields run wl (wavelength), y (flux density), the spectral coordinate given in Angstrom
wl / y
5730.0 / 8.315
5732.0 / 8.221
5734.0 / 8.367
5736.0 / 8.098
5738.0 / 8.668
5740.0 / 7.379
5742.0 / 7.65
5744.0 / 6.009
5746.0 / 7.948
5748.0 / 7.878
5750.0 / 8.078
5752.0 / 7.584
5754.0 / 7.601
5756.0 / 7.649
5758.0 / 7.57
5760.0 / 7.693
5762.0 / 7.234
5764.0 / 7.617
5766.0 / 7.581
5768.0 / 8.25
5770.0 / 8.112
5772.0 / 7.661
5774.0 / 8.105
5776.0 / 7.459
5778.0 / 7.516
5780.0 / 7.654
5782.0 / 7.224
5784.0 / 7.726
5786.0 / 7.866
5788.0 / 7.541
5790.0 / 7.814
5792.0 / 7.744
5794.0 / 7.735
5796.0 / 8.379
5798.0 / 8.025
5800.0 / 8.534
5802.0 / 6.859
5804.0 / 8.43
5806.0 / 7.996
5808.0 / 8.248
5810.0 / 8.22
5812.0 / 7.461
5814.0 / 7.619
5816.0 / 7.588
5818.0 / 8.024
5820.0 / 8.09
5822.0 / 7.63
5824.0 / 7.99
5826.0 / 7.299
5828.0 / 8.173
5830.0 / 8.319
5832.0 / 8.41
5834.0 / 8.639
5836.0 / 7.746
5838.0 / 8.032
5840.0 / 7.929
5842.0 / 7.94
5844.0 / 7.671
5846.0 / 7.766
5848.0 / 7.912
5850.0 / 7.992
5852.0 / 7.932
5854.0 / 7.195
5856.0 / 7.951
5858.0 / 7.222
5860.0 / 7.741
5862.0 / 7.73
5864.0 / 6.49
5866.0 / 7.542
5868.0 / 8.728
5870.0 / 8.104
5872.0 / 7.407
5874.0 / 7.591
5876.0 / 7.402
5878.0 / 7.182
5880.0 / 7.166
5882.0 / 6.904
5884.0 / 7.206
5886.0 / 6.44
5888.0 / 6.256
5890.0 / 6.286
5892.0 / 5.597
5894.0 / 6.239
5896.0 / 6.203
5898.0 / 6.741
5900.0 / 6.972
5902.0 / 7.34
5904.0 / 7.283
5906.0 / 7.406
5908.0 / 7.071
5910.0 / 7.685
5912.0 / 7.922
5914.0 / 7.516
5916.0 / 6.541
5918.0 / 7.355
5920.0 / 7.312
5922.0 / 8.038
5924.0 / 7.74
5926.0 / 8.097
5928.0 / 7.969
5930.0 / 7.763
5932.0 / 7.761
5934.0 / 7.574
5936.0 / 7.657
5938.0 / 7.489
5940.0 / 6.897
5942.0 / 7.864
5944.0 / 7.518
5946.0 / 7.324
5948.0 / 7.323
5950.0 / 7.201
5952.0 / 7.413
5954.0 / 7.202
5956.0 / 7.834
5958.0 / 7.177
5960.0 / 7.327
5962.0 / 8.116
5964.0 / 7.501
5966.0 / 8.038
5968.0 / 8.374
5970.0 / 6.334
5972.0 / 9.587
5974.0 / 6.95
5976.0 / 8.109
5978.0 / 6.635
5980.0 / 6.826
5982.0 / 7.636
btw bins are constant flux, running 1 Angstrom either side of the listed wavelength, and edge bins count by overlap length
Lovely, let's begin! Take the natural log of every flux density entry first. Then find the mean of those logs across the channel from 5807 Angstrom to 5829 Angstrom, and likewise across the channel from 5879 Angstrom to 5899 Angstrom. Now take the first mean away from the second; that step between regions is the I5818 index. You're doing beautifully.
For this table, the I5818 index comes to -0.19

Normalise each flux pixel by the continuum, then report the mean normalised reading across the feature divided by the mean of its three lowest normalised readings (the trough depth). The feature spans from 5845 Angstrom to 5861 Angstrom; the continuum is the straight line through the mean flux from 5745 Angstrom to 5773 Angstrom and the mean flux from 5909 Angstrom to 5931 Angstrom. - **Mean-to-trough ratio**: 1.04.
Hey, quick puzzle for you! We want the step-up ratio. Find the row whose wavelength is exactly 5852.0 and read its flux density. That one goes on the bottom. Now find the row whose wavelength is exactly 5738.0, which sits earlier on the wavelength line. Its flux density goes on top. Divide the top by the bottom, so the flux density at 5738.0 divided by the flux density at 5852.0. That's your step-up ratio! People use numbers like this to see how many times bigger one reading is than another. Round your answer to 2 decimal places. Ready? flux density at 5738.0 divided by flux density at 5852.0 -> 1.09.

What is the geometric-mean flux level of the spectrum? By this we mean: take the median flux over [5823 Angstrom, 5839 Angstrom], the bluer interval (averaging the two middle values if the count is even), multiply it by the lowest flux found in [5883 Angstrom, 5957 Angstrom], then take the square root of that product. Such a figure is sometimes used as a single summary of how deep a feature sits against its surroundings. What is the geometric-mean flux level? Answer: 6.7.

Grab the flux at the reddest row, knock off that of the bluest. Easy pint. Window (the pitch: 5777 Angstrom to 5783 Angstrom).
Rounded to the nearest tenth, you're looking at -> -0.3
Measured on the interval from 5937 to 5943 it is 0.4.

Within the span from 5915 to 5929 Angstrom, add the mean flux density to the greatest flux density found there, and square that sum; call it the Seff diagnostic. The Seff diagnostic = 246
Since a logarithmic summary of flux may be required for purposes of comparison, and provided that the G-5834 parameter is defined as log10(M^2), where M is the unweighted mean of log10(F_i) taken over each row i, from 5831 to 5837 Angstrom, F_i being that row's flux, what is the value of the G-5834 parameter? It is -0.075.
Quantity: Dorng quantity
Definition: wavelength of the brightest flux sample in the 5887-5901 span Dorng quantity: 5900.0 Angstrom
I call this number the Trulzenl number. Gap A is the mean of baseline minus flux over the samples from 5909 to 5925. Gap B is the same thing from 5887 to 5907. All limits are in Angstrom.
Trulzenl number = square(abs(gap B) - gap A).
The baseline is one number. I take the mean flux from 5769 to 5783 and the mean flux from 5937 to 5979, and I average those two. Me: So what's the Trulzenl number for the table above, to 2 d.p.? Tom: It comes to 0.78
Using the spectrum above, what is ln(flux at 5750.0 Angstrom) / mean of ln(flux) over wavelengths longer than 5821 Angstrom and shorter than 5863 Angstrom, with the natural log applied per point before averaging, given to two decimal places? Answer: 1.01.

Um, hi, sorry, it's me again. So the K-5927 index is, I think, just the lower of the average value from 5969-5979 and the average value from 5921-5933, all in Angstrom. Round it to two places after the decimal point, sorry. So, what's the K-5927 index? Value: 7.52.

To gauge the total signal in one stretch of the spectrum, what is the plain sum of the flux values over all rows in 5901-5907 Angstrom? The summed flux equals 22.0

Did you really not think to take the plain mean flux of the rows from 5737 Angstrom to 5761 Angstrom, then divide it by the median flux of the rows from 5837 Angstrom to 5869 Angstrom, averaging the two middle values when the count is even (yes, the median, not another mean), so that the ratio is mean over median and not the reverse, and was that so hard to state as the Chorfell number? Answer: 0.97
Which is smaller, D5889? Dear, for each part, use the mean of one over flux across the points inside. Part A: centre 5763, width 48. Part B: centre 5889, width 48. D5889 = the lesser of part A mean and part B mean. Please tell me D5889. 0.1316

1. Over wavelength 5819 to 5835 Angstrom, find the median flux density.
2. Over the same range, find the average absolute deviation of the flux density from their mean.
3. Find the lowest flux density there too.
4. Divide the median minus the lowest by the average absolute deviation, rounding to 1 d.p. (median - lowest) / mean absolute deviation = 2.6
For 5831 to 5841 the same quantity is 1.0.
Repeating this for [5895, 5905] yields 2.2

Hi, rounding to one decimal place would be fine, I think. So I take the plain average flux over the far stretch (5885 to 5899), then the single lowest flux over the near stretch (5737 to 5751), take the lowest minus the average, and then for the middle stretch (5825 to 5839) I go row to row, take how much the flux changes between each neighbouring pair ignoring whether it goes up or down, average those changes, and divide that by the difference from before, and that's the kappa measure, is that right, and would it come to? -1.7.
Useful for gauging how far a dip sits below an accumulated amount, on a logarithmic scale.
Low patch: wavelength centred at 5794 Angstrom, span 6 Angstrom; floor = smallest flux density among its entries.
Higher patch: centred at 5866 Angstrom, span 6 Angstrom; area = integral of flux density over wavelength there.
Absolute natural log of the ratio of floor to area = 1.77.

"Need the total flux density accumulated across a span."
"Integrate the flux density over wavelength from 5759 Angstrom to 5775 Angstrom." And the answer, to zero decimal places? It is 125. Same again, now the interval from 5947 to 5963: 119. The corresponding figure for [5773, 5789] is 122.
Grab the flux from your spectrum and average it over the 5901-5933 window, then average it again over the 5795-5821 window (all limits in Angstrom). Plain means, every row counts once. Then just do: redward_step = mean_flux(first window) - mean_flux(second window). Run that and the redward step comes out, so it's -0.4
